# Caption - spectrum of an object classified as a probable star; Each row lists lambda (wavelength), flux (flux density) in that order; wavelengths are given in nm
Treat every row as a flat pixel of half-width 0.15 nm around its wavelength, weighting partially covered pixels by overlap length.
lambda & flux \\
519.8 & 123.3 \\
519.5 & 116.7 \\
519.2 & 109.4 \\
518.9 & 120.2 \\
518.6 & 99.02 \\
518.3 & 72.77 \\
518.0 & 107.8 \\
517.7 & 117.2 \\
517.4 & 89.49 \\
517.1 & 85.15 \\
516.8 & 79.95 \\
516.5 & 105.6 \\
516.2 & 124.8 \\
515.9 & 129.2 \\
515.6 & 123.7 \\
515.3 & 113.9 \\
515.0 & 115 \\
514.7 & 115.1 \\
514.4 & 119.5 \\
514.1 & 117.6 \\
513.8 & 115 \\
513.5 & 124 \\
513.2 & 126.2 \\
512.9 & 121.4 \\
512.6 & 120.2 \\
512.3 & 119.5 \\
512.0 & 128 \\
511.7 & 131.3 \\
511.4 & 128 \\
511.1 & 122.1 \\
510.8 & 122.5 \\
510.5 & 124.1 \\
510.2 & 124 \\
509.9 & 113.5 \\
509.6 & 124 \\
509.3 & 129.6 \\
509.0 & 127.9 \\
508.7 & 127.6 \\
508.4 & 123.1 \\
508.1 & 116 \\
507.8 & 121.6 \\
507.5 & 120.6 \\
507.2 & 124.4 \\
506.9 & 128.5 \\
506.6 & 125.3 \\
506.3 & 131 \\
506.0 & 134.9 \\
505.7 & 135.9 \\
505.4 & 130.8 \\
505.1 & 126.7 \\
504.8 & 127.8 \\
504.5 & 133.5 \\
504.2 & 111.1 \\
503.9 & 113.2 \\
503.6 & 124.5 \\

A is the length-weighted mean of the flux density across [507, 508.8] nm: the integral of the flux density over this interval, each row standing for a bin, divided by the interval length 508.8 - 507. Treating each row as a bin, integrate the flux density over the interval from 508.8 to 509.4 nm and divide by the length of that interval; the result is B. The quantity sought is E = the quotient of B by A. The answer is 1.05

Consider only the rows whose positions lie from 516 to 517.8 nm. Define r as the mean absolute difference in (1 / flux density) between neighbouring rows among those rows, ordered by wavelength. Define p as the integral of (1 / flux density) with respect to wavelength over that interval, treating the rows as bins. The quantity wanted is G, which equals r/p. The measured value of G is 0.09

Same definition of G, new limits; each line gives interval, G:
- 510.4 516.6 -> 0.01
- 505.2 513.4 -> 0.00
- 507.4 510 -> 0.01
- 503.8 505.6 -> 0.03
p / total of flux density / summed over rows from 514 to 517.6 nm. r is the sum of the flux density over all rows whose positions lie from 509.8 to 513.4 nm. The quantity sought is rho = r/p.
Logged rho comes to 1.12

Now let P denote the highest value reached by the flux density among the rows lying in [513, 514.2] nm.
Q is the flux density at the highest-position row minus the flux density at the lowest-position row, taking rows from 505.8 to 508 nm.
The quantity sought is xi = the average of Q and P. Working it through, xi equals 56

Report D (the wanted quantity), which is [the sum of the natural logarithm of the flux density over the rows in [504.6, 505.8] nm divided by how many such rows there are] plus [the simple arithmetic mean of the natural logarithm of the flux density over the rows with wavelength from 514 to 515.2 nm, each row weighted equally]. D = 9.63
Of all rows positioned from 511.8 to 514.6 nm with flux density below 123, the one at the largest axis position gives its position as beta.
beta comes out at 514.4 nm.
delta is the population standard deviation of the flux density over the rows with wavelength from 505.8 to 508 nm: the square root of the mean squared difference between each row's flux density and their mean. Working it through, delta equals 4.8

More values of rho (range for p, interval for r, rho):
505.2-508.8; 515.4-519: 0.83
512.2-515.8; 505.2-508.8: 1.06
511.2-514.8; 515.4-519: 0.86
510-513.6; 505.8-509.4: 1.01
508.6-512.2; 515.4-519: 0.84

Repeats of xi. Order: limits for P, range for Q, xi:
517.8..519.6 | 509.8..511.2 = 64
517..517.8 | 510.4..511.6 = 61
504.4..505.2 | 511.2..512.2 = 67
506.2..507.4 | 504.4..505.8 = 67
